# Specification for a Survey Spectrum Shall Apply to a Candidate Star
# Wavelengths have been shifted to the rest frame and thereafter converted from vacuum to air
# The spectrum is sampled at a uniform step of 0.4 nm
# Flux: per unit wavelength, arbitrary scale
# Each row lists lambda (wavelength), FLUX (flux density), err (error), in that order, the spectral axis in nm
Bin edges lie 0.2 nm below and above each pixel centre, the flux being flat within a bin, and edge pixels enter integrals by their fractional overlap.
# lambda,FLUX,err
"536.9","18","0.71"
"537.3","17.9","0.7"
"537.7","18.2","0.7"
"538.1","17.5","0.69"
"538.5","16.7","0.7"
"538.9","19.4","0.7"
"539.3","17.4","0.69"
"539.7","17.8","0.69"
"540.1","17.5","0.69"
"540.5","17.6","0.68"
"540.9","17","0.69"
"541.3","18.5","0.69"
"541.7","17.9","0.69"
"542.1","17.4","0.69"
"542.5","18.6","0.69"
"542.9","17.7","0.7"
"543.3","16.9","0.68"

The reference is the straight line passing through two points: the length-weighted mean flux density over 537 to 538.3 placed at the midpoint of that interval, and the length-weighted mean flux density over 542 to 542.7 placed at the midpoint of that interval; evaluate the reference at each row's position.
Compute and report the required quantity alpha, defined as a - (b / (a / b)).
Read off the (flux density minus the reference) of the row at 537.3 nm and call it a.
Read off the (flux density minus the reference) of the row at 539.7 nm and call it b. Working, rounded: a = 0.04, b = -0.2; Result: -0.7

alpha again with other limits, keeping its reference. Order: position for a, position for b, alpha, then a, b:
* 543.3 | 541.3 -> -1.1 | -1.23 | 0.5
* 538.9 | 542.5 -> 1.3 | 1.47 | 0.5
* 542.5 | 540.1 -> 0.0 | 0.51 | -0.5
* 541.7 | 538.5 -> 9.3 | -0.16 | -1.2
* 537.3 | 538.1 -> -4.0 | 0.04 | -0.4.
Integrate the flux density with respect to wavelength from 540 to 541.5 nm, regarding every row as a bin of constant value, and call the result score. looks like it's 26.5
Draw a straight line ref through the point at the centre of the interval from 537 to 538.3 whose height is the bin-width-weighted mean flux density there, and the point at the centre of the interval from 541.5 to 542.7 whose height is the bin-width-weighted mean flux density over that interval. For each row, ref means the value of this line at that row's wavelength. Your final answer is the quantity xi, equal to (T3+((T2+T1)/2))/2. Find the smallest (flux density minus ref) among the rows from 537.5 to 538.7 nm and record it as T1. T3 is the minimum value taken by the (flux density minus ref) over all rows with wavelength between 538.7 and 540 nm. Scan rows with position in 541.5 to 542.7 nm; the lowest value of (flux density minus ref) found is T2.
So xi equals -0.70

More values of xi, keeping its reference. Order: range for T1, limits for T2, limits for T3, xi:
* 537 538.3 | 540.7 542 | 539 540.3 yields -0.59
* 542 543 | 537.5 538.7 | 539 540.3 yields -0.70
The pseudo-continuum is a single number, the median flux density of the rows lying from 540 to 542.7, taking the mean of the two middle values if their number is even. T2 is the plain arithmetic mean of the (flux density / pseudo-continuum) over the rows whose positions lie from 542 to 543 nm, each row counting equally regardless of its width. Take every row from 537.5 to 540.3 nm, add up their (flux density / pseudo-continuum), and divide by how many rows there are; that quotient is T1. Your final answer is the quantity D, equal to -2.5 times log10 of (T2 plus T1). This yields -0.767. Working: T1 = 1.01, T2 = 1.02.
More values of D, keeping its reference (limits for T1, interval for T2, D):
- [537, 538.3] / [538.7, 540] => -0.779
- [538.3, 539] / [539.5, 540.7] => -0.767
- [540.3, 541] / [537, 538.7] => -0.743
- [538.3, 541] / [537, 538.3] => -0.762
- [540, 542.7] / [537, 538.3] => -0.766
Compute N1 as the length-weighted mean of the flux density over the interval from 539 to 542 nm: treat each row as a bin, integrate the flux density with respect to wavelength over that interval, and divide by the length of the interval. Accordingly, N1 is 17.7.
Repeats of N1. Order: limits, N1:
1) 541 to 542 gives 18.0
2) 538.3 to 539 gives 17.9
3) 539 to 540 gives 17.8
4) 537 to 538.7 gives 17.6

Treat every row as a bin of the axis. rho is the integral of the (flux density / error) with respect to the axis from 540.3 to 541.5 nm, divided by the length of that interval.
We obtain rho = 25.8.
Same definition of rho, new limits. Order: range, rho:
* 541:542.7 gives 26.1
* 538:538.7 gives 24.5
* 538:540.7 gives 25.6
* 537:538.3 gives 25.6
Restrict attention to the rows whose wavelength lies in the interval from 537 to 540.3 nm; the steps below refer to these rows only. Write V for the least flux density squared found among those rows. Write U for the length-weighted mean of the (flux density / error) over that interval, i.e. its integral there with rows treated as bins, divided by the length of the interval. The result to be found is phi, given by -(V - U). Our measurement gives -253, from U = 25.6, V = 279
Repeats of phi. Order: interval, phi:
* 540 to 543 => -263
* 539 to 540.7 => -277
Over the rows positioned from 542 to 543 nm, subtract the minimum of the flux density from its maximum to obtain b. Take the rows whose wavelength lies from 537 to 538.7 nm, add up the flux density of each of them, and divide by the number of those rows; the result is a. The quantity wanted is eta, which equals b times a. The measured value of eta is 21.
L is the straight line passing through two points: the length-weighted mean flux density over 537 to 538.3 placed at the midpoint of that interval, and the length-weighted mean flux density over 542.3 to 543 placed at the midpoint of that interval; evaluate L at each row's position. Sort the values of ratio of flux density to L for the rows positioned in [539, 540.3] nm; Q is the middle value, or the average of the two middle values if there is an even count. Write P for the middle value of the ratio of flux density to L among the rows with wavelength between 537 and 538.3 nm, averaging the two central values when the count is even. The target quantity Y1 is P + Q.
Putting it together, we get 1.97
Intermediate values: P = 1.00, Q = 0.97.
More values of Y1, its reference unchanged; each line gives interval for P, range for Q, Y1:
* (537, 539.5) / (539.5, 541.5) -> 1.96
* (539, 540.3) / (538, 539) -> 1.95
